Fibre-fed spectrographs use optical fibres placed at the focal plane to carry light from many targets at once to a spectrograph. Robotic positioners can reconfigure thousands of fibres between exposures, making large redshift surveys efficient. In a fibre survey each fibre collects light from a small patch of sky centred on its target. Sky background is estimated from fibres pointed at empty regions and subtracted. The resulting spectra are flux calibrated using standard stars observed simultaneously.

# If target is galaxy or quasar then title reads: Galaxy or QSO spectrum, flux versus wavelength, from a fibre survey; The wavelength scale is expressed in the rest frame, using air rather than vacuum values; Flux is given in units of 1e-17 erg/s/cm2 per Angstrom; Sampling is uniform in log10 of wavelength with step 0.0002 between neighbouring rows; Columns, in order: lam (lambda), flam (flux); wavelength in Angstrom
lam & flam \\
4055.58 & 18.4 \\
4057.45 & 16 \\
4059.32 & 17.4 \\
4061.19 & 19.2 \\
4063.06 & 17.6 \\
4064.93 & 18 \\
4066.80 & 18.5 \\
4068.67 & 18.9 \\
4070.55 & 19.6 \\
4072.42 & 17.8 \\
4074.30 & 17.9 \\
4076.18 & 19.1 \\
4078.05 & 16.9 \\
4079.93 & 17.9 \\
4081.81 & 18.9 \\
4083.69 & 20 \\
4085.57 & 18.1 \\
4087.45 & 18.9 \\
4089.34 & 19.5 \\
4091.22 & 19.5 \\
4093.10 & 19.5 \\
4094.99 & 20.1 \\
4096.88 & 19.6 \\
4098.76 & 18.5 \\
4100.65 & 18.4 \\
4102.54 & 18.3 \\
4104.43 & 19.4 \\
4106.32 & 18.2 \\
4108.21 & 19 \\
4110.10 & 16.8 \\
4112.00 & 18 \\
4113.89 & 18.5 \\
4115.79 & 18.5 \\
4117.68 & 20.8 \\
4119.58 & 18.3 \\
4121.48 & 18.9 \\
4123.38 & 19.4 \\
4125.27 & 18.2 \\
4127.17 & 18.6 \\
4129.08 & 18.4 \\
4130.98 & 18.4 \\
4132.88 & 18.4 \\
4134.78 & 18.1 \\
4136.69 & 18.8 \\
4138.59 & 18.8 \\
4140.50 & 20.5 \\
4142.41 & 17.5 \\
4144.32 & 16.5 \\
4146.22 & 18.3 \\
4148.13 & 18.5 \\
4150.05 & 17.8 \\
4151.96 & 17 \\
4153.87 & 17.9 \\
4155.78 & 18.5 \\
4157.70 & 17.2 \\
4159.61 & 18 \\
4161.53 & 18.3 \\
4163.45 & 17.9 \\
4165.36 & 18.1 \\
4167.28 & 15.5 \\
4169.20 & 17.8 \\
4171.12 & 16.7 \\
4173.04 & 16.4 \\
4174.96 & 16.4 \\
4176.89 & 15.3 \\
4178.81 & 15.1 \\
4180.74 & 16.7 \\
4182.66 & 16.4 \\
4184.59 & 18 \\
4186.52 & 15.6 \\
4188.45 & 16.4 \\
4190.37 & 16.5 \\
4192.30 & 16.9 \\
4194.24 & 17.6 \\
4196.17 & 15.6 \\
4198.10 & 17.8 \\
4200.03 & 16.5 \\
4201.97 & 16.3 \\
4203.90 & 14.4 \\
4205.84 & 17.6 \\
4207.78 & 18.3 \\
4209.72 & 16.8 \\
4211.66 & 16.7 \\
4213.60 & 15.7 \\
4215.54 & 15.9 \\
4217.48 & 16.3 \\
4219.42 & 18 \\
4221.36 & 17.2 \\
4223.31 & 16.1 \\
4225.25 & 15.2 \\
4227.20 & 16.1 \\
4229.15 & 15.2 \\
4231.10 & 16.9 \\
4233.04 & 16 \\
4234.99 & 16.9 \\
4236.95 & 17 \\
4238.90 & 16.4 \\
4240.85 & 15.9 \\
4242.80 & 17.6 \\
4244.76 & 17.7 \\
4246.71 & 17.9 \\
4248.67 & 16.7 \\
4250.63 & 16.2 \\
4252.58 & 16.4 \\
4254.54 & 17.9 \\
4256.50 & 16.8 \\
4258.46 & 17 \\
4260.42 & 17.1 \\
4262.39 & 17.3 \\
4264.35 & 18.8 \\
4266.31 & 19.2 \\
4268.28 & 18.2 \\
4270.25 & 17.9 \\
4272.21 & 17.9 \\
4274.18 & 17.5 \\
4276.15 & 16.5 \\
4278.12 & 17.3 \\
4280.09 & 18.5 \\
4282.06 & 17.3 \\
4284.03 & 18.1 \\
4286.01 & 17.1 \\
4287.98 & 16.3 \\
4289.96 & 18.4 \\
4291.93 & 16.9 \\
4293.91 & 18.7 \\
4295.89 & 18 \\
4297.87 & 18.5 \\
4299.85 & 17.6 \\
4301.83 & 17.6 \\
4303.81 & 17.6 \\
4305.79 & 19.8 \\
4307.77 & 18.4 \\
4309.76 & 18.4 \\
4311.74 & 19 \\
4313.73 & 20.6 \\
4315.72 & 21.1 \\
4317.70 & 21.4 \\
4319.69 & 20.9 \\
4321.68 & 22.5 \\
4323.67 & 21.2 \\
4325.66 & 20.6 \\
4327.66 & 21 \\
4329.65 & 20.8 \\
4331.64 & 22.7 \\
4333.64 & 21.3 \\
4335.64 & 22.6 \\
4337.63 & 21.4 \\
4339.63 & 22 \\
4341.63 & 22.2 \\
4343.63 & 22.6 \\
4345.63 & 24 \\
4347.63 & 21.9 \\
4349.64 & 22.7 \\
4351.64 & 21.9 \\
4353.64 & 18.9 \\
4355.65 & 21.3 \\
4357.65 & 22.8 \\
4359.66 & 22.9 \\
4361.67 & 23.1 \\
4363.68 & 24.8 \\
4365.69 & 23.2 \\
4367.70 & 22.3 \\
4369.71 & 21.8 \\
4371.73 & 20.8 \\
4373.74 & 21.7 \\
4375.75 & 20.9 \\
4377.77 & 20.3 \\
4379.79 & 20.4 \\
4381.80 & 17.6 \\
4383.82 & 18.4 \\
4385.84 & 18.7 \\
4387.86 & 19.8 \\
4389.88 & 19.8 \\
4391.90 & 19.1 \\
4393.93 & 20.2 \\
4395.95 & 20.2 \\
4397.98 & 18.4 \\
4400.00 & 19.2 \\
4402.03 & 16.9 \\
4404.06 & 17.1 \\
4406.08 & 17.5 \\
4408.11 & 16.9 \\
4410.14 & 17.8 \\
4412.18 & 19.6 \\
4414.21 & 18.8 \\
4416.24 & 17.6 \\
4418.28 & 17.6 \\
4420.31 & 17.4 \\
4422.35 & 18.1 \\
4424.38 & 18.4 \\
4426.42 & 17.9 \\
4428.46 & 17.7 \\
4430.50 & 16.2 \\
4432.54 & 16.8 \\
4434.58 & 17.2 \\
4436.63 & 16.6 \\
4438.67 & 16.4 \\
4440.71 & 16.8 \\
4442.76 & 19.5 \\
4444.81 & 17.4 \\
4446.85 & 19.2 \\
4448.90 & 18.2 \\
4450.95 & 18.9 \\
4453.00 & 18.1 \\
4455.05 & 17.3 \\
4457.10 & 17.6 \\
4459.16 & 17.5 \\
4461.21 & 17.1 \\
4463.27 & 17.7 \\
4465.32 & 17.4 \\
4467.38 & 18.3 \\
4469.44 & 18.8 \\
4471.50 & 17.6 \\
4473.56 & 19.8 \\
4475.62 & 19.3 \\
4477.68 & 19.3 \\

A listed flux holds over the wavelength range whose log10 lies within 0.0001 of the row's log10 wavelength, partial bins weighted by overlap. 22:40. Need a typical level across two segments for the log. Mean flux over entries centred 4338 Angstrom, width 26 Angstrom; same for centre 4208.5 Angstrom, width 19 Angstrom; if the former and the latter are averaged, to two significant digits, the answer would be 19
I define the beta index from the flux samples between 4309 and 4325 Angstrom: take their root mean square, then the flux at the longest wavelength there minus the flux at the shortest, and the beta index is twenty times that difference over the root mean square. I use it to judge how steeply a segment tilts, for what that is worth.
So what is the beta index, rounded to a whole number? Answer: 3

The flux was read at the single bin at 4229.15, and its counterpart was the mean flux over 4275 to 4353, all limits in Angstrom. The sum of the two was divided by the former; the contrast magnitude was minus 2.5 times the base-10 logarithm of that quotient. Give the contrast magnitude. -0.908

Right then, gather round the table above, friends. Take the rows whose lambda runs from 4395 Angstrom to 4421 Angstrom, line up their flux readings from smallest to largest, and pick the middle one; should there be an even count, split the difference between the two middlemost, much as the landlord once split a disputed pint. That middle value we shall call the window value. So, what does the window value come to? 17.6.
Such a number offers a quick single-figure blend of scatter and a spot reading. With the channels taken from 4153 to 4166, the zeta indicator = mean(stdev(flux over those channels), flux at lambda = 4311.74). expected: 9.7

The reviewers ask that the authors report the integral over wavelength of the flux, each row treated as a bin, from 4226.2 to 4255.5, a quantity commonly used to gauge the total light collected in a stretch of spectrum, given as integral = 490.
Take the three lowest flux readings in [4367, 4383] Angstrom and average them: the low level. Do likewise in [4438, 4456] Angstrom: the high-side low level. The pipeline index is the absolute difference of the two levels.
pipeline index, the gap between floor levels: 2.60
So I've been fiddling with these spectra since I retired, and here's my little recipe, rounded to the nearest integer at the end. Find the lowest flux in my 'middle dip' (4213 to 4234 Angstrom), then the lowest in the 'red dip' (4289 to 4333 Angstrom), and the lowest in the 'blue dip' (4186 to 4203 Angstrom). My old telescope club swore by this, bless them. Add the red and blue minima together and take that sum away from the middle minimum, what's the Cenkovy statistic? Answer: -17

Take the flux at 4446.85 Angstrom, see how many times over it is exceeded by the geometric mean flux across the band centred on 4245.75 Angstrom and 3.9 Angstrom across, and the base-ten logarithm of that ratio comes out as -0.03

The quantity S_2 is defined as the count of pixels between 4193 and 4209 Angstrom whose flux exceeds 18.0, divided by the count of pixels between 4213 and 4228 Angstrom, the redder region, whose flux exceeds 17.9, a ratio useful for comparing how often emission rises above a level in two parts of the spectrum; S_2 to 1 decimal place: 1.0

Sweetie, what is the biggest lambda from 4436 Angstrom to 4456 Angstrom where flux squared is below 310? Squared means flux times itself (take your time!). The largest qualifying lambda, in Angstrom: 4455.05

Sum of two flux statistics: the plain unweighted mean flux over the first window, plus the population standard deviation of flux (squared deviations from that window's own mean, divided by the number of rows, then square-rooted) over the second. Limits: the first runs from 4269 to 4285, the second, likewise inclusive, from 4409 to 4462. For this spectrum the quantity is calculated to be 18.5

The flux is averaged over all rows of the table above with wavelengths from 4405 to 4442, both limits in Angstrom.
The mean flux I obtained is 17.5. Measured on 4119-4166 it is 18.3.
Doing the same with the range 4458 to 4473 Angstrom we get 17.8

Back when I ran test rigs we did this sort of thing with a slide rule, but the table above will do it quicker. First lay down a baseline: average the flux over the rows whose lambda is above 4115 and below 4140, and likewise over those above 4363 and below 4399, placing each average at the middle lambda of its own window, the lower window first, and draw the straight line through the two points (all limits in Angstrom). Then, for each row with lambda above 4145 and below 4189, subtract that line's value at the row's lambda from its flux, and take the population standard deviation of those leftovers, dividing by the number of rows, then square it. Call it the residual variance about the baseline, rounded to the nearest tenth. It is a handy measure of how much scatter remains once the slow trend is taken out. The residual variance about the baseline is 1.3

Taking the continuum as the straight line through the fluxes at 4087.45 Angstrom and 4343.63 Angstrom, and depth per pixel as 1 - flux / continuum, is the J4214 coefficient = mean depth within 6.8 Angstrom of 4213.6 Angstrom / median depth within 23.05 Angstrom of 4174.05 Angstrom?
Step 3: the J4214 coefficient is 1.1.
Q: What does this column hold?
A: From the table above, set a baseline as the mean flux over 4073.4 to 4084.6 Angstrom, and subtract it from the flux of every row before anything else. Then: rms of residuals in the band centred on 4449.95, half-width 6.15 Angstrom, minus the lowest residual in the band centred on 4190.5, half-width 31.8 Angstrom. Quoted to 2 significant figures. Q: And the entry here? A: 4.8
